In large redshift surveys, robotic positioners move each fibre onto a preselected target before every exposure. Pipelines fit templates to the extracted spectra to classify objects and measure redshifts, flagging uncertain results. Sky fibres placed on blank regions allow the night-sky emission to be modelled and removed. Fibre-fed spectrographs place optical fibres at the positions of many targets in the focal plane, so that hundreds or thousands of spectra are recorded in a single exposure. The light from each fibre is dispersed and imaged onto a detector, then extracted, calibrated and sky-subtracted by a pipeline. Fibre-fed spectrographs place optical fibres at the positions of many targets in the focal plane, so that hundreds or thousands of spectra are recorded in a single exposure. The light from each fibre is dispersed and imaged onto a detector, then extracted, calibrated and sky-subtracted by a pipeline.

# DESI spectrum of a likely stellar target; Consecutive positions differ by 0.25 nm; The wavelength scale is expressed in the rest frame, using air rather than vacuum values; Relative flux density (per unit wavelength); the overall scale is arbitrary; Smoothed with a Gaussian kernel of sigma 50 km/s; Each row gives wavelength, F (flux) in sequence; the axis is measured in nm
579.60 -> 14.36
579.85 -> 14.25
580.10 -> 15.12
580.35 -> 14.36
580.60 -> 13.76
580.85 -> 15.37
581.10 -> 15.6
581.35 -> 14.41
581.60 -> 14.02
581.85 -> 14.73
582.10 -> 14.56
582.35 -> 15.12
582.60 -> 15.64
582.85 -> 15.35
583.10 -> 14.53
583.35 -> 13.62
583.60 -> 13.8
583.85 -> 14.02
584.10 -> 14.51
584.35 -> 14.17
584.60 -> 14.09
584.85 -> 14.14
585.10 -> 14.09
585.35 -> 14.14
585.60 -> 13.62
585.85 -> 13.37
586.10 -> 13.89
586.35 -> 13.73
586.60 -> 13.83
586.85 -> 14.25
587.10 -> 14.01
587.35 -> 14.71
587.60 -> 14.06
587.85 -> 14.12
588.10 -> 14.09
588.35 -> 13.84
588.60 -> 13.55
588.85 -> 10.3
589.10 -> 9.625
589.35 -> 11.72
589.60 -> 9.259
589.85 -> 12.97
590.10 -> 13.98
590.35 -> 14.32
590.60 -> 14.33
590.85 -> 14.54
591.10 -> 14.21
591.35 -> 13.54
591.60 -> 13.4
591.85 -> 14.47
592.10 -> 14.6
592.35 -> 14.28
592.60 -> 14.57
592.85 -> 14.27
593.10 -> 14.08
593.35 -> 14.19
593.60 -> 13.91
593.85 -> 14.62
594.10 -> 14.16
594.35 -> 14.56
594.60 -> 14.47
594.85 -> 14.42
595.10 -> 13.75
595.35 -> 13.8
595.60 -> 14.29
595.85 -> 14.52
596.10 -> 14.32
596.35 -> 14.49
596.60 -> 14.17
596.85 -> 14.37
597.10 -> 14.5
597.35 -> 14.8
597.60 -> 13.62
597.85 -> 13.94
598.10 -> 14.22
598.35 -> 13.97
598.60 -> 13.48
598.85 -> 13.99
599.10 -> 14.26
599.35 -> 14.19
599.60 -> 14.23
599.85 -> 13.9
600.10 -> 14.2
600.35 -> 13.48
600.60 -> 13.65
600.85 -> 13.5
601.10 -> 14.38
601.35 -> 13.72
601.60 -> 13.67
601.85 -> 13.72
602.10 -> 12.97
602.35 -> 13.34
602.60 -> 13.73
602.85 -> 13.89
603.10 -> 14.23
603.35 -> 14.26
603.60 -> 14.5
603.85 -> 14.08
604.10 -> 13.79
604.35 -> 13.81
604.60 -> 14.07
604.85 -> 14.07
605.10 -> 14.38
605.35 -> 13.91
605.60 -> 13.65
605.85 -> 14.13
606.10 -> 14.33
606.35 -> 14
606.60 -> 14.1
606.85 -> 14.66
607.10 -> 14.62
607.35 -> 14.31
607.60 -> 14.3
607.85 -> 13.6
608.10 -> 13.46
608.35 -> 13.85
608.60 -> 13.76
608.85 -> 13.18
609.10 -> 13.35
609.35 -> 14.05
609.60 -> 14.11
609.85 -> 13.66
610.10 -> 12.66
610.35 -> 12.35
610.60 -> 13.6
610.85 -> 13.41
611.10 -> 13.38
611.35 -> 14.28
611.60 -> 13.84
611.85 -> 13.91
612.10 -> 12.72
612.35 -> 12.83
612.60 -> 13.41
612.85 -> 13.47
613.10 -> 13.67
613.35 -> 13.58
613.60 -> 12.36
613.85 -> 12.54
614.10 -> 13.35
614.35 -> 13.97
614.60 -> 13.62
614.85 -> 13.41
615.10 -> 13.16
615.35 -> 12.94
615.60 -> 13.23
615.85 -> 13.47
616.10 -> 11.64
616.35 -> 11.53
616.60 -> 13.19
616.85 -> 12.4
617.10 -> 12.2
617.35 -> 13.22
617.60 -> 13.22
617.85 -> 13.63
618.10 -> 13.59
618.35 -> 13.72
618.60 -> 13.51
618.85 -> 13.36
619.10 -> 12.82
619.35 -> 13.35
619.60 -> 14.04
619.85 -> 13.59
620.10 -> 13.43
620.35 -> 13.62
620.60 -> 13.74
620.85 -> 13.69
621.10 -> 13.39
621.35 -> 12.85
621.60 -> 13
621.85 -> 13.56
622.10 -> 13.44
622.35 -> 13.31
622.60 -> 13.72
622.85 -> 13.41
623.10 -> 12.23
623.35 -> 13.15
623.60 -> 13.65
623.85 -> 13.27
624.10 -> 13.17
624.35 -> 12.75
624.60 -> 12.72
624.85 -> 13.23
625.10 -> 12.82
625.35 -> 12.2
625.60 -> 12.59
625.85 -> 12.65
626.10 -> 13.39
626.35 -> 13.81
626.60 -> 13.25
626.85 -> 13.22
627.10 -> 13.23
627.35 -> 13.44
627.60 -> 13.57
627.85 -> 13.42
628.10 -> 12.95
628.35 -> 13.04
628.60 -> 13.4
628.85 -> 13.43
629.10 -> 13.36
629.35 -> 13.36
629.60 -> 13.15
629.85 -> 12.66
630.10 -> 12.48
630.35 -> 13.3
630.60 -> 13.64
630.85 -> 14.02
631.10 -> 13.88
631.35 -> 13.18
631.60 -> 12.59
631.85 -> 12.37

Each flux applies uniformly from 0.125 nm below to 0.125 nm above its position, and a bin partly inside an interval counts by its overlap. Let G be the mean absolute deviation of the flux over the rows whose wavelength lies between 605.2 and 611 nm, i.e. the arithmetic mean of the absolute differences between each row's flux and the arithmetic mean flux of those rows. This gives 0.43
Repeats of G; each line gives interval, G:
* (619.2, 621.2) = 0.17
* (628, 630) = 0.22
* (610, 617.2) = 0.55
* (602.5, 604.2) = 0.23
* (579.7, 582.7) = 0.52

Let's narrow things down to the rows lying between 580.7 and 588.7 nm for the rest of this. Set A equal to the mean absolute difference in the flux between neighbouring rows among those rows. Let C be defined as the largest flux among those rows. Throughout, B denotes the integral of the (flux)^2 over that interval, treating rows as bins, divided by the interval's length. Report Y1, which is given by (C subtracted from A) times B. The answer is -3120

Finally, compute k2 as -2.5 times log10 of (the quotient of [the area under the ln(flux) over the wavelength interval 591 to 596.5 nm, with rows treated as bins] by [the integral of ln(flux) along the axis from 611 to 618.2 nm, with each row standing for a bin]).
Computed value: 0.3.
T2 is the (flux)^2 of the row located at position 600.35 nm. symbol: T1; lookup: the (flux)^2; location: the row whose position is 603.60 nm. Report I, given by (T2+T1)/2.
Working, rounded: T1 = 210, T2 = 182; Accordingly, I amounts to 196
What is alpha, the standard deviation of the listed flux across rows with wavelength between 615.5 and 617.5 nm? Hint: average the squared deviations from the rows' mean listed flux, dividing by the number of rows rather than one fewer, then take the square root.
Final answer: 0.72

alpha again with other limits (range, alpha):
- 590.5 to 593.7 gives 0.36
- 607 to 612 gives 0.54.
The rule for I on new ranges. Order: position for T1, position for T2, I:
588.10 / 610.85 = 189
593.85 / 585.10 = 206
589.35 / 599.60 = 170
